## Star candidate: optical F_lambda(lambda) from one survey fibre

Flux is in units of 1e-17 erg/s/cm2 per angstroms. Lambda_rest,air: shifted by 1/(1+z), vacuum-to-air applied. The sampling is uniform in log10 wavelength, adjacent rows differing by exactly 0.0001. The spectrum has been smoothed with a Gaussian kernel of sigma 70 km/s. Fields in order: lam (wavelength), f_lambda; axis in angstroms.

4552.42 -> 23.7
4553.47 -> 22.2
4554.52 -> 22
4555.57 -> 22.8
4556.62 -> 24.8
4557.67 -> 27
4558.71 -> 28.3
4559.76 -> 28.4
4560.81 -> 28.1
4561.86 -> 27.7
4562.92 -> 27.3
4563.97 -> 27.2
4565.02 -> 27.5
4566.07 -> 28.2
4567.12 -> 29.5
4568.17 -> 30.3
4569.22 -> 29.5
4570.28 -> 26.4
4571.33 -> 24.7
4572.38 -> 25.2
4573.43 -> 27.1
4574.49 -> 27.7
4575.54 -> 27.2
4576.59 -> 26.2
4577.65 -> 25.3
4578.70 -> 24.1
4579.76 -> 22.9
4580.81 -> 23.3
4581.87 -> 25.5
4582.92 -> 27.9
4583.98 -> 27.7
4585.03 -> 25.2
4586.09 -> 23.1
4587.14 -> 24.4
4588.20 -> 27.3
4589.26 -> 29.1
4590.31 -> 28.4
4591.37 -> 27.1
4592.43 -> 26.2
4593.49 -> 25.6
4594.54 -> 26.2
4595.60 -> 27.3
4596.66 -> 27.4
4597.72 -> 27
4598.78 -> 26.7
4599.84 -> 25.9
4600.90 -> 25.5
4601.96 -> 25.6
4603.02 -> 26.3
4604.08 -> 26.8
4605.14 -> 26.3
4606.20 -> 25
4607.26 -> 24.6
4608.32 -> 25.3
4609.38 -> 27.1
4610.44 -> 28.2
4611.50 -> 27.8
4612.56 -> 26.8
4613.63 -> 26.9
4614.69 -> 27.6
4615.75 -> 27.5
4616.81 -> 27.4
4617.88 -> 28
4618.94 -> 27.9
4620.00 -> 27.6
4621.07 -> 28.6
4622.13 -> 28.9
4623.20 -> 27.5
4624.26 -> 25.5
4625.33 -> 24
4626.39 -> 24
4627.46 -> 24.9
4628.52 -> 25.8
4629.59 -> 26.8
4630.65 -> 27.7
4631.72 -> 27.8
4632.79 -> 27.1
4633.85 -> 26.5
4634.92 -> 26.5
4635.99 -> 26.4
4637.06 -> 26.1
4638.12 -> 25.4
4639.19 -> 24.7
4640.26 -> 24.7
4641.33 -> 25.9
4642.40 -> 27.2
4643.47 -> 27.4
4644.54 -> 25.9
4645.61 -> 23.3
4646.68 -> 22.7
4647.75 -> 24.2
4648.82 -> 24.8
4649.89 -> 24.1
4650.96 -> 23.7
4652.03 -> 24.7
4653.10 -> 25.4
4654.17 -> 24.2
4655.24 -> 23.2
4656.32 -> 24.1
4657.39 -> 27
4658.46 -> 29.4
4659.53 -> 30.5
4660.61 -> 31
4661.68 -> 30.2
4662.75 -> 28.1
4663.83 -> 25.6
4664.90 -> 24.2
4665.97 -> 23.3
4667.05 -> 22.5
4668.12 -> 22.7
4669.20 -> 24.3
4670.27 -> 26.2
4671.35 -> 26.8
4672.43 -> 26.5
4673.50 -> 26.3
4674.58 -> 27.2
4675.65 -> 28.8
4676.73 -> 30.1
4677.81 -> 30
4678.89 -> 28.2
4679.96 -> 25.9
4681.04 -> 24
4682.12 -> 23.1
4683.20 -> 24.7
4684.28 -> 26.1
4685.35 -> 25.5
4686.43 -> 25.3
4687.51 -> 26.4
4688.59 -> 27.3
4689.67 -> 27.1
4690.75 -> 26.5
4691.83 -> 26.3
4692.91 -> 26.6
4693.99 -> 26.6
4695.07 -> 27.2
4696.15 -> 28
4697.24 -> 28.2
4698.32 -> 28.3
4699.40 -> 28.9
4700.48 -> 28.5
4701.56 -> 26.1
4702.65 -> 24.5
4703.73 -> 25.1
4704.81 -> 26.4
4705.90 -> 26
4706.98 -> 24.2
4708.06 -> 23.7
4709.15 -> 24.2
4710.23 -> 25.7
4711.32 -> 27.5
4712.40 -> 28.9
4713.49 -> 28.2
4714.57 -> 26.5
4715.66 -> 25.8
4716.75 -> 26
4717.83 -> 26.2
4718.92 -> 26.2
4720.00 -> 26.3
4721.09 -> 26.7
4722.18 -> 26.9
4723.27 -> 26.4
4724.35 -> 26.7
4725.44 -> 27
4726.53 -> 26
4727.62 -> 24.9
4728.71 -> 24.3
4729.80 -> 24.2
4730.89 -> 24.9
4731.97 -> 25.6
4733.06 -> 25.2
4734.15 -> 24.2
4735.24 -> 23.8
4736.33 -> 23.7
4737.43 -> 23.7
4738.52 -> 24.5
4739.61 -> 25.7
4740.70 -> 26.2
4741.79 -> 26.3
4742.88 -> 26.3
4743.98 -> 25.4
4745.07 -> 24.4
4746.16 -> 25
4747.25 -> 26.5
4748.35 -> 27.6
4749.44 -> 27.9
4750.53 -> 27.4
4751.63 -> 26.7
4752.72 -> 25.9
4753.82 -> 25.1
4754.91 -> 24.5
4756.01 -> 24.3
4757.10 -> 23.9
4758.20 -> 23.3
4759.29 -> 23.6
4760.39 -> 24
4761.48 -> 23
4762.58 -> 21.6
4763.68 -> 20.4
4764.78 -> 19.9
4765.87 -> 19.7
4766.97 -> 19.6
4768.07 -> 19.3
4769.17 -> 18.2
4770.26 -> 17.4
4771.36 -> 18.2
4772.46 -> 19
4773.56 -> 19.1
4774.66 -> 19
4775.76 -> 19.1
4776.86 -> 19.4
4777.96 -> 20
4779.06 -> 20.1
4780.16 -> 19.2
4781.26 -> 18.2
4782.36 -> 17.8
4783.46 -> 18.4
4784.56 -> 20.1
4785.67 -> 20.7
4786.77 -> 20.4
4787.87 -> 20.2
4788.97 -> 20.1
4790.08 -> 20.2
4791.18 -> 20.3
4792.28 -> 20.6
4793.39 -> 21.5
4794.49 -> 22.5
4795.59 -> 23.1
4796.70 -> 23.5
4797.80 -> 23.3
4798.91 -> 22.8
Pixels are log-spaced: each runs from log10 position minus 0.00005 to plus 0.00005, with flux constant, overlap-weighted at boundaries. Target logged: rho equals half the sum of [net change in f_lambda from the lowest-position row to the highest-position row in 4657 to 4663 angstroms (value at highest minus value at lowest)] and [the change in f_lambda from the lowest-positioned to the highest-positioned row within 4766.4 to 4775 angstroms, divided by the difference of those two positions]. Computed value 0.5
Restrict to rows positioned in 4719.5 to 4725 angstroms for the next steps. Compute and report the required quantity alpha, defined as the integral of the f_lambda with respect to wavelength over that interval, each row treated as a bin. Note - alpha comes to 146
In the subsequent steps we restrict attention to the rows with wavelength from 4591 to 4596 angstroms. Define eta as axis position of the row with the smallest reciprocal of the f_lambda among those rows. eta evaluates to 4595.60 angstroms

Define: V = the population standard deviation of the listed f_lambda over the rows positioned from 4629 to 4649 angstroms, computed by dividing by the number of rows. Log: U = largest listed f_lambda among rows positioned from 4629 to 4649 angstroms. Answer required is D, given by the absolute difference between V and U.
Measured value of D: 26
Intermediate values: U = 27.8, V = 1.42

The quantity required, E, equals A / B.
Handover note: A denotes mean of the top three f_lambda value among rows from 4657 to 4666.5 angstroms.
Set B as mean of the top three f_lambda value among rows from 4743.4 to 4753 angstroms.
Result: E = 1.11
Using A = 31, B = 27.6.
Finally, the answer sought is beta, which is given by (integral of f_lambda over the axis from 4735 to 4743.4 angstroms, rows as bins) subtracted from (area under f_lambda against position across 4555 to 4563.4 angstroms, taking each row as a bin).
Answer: 14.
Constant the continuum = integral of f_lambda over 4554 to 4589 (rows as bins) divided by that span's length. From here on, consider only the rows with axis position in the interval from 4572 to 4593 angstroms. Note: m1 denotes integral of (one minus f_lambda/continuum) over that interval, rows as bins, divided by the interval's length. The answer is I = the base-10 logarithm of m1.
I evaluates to -1.9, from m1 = 0.01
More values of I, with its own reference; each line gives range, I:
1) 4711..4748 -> -1.6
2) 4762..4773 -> -0.6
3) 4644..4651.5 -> -1.1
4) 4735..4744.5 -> -1.3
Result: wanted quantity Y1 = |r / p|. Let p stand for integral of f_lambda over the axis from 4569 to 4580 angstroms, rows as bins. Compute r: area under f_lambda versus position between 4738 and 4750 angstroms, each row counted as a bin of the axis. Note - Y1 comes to 1.09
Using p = 286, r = 312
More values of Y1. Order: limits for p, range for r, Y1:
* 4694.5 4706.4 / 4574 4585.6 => 0.93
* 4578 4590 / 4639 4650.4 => 0.93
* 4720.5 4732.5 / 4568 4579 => 0.95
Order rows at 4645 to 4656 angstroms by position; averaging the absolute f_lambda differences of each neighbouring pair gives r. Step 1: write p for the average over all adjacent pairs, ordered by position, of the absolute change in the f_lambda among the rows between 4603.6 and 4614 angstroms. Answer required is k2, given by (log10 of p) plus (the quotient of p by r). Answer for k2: 0.9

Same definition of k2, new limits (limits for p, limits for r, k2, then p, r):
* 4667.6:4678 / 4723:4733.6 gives 1.6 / 0.94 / 0.58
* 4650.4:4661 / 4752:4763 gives 2.2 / 1.30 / 0.63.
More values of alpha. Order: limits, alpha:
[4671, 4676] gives 135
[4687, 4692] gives 134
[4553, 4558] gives 118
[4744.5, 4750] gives 145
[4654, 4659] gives 128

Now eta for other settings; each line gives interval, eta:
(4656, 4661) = 4660.61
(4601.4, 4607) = 4604.08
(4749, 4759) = 4749.44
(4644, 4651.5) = 4644.54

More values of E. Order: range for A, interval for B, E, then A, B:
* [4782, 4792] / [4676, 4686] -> 0.70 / 20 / 29.4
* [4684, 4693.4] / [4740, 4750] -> 0.99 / 27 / 27.3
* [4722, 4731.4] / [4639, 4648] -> 1.00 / 27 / 26.8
